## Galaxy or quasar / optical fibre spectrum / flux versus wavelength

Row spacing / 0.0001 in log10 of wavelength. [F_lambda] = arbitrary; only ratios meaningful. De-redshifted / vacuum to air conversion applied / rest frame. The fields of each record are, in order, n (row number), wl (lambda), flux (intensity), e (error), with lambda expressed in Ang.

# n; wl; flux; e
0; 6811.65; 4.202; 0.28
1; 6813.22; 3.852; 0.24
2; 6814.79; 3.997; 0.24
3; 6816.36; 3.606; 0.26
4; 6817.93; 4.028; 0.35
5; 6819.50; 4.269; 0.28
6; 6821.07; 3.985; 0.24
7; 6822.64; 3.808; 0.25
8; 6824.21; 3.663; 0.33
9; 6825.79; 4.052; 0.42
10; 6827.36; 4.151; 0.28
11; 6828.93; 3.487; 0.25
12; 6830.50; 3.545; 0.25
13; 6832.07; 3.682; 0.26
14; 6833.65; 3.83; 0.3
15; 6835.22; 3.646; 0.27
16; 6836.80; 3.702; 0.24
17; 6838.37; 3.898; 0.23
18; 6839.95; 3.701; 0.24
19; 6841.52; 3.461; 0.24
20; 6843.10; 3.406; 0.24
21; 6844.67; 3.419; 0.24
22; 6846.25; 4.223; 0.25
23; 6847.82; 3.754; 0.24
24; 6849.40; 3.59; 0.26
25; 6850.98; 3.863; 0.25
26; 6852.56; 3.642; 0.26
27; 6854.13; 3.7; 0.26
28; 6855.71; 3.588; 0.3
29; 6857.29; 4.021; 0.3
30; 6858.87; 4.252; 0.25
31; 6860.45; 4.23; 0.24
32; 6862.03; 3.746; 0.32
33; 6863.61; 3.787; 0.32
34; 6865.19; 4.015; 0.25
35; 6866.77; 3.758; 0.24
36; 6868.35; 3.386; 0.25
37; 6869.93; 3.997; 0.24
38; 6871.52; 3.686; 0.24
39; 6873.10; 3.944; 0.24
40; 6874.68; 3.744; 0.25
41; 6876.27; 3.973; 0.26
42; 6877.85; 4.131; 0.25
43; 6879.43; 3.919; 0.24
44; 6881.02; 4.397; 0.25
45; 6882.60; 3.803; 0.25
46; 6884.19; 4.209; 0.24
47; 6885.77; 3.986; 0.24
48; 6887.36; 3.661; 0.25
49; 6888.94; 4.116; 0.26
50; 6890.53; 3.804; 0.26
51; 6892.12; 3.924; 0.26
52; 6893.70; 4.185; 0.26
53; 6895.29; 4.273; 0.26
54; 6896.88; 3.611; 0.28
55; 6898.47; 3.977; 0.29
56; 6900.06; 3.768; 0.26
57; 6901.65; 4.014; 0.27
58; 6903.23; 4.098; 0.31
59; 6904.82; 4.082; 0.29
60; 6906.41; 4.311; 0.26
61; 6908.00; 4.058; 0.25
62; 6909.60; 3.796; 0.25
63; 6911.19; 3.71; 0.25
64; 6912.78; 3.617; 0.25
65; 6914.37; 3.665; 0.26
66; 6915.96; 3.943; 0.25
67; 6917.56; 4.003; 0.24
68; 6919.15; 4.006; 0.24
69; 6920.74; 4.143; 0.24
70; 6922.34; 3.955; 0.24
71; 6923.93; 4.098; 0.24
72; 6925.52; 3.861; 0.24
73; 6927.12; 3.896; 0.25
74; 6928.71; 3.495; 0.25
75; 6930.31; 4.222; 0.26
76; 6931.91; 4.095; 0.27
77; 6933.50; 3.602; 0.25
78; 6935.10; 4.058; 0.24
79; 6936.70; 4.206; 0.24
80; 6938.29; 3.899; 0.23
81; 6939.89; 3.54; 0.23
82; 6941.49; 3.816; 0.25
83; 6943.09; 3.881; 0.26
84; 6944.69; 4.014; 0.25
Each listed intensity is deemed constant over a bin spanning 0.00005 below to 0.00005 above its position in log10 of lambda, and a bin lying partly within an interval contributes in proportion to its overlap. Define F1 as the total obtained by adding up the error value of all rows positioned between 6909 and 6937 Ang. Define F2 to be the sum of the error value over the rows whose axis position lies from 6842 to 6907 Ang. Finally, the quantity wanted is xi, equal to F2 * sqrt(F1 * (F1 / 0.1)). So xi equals 151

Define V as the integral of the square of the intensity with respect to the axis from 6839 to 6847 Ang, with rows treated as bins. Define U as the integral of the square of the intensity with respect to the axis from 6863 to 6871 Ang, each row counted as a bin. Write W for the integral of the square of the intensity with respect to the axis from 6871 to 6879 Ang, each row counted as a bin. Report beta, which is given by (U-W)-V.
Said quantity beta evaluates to -114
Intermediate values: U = 115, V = 107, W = 122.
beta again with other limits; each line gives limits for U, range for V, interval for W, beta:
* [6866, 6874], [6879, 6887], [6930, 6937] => -131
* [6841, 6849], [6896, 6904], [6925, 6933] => -137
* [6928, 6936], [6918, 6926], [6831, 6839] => -119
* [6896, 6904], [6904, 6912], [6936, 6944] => -126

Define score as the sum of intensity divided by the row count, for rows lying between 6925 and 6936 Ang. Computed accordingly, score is 3.89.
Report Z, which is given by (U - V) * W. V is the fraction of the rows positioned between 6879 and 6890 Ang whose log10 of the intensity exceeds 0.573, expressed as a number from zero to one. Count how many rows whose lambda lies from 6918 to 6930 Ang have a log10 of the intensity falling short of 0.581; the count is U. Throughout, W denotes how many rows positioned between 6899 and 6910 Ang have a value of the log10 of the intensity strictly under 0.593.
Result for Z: 0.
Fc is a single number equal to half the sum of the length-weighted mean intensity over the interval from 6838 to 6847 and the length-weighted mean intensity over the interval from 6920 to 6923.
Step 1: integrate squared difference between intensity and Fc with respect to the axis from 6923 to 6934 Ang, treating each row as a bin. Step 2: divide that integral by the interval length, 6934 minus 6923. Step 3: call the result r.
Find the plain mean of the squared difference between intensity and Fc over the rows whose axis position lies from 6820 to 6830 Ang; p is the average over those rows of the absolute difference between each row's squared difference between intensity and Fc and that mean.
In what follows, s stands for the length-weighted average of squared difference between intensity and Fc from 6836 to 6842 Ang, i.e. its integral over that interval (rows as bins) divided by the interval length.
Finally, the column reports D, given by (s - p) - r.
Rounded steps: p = 0.039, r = 0.063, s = 0.05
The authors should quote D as -0.06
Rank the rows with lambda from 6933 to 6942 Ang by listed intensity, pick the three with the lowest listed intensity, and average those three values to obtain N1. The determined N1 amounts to 3.65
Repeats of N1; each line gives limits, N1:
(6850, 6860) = 3.64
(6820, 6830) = 3.65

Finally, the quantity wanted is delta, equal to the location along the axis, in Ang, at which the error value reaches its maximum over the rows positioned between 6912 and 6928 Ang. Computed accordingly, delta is 6914.37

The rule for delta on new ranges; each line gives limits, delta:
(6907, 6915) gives 6914.37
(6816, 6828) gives 6825.79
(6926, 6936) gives 6931.91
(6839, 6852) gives 6849.40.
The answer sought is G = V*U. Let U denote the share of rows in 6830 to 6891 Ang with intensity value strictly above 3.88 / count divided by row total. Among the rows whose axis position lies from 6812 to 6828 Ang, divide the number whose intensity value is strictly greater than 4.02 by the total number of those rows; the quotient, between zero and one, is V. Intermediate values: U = 0.4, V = 0.40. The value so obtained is 0.15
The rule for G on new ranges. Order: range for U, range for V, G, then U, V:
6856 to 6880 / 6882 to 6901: 0.20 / 0.6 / 0.33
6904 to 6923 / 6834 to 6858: 0.09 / 0.7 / 0.13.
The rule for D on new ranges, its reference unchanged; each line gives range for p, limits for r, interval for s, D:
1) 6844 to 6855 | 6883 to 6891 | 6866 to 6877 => -0.06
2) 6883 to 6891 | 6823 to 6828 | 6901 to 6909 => -0.01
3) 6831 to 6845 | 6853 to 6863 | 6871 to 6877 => -0.13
